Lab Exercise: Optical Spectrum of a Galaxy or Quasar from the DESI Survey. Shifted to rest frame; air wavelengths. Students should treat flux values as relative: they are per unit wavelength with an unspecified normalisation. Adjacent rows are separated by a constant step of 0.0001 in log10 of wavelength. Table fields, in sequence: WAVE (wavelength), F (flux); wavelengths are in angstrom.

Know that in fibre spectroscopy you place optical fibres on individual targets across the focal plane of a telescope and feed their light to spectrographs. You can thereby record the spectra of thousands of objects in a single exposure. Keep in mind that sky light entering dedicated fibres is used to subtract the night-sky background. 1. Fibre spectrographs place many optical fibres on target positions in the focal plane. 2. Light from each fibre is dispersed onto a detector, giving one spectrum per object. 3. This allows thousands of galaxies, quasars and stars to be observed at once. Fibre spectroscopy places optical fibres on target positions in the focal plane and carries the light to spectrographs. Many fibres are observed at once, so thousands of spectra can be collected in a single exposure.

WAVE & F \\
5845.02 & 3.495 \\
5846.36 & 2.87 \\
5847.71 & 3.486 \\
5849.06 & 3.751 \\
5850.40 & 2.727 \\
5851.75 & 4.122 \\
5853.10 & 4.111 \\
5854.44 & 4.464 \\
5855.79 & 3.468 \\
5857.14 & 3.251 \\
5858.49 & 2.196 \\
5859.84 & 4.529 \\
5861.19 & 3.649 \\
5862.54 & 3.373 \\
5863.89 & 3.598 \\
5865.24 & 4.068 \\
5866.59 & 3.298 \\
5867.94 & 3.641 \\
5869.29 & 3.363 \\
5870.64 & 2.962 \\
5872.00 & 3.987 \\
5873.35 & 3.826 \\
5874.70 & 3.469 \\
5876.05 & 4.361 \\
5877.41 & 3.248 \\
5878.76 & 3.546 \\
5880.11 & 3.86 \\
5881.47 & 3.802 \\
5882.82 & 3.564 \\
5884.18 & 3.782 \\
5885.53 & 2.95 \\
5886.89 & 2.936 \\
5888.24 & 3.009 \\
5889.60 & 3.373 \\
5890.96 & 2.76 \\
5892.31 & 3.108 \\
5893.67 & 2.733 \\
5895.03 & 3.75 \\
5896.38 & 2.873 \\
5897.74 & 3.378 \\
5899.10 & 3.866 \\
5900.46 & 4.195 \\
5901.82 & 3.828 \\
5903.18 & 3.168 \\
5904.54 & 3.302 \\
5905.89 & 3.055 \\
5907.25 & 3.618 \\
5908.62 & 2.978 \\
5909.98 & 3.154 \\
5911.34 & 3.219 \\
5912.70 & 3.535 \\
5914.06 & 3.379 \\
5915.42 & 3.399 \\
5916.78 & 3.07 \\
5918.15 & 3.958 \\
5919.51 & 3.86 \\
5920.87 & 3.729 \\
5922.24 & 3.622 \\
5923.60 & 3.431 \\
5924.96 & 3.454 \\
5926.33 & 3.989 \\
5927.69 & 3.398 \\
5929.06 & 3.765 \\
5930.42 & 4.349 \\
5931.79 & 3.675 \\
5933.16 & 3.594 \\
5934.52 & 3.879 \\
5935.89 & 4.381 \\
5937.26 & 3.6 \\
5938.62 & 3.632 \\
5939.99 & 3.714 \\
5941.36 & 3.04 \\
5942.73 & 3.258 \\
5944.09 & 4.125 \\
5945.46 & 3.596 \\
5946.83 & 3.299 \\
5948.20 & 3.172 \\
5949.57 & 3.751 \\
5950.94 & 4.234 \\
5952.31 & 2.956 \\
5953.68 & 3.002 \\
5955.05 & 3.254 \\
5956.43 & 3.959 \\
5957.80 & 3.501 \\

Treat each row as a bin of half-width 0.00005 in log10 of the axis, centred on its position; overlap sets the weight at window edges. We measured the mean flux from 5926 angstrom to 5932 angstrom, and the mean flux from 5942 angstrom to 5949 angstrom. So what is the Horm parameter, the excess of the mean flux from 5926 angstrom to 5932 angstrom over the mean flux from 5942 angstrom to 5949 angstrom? 0.3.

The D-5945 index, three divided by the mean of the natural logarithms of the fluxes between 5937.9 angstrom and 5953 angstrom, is 2.39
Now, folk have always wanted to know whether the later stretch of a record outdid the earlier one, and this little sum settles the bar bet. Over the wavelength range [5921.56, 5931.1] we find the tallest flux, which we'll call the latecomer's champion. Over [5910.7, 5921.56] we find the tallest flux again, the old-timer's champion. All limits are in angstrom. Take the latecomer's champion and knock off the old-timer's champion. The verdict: 0.4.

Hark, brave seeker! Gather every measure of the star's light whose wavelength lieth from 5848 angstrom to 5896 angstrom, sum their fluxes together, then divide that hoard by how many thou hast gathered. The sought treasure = 3.50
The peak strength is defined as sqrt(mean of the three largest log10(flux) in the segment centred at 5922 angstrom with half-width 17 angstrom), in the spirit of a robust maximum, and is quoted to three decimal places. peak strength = 0.792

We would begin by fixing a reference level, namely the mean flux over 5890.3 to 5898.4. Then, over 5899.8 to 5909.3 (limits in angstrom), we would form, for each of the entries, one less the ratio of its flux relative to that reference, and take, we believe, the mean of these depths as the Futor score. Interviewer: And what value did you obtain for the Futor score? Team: -0.11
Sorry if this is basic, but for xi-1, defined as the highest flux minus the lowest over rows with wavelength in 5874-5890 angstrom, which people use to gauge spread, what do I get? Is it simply 1.4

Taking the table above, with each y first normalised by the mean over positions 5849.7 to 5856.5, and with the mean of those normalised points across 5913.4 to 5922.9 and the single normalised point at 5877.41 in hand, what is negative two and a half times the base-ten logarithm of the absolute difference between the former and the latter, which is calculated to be 2.66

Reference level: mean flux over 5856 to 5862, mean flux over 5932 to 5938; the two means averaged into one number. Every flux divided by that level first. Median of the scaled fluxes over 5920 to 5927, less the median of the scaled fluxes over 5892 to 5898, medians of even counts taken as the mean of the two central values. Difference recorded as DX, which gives 0.14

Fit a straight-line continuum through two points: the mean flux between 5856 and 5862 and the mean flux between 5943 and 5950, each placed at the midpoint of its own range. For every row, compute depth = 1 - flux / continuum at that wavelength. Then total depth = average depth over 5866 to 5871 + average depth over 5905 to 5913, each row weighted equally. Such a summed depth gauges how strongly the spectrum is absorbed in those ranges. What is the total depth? 0.10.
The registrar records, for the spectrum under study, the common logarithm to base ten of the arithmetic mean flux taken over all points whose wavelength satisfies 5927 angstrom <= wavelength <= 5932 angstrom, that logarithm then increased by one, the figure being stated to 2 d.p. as 1.58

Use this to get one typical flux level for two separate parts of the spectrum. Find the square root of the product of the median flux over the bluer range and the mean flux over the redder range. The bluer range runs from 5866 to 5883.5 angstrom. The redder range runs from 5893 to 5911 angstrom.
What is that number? 3.47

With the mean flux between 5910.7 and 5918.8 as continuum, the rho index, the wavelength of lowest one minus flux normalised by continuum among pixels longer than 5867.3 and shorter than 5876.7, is 5876.05 angstrom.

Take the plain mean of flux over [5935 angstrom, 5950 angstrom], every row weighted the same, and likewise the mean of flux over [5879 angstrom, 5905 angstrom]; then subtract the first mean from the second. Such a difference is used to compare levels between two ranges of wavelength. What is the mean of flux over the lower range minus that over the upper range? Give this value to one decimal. -0.2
